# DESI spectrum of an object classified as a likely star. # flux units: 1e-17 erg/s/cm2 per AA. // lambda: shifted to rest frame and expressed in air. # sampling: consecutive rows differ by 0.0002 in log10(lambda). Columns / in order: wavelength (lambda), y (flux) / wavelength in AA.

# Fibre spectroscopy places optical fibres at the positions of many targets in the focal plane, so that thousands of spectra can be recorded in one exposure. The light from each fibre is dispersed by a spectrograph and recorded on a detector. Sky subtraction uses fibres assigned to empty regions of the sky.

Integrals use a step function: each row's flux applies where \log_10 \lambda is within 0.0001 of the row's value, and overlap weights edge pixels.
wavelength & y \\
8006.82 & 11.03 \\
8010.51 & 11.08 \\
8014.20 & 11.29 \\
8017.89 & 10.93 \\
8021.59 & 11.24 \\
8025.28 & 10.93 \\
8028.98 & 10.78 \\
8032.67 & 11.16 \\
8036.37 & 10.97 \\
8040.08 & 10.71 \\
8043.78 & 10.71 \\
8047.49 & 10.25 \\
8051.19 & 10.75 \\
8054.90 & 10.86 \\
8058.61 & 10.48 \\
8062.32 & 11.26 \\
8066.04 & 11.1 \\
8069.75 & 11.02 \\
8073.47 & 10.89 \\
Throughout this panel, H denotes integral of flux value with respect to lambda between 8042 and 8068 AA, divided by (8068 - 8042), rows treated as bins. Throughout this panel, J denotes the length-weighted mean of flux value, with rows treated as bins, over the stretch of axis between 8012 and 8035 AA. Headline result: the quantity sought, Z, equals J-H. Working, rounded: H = 10.8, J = 11.1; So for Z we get 0.3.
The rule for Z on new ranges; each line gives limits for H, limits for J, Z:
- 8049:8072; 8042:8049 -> -0.4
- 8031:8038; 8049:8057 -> -0.3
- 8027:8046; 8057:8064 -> 0.0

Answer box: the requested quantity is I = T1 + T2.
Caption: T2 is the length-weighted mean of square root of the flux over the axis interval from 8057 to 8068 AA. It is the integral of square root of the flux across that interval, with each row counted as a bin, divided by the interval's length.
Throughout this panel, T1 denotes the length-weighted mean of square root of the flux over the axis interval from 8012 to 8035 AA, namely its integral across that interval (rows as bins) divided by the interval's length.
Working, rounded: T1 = 3.33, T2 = 3.31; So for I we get 6.64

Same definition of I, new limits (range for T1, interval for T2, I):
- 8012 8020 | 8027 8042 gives 6.63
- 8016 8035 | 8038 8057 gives 6.58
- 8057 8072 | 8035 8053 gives 6.58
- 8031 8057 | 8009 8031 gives 6.60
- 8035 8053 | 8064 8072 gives 6.59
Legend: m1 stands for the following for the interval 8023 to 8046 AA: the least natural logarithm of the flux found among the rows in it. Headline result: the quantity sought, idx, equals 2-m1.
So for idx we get -0.371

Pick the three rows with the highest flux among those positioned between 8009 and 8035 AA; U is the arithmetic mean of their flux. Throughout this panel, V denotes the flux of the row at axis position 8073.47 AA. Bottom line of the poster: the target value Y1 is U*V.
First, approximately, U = 11.2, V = 10.89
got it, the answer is 122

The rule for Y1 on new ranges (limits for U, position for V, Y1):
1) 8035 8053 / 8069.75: 119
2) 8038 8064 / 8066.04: 122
